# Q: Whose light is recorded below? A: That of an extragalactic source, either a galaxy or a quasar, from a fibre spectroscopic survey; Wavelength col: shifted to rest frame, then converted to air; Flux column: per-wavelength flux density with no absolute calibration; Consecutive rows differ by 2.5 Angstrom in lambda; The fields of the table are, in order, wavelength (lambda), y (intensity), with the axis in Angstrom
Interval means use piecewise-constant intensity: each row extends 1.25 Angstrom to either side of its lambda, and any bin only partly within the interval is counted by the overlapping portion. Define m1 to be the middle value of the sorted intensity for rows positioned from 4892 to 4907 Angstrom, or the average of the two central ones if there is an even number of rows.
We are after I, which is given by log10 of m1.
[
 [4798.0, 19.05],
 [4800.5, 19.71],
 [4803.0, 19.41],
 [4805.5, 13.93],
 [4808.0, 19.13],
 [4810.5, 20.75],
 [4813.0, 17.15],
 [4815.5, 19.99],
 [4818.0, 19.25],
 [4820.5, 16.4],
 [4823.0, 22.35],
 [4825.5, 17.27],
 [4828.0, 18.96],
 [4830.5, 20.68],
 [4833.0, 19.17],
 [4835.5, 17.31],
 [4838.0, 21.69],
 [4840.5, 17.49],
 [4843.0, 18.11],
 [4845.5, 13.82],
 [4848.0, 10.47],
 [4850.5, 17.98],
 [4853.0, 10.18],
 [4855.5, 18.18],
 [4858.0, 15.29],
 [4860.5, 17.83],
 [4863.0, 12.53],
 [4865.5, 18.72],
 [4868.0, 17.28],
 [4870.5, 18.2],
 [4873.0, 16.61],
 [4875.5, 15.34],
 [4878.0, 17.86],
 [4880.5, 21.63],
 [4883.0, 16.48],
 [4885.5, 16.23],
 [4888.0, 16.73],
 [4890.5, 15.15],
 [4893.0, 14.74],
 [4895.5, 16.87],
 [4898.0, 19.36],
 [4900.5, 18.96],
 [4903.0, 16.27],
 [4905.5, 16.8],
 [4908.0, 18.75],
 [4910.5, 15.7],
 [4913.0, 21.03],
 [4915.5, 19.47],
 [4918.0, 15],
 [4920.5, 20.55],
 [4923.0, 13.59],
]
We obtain 1.23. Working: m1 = 16.8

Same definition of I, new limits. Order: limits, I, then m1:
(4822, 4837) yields 1.28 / 19.1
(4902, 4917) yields 1.25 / 17.8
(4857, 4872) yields 1.24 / 17.6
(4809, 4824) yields 1.29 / 19.6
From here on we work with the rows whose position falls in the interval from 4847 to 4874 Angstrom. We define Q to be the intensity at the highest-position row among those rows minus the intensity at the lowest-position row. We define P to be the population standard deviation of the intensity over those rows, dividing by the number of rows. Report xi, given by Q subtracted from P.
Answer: -3.1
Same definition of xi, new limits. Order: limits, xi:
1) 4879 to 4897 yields 6.9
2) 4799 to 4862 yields 4.9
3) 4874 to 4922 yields -3.1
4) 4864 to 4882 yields -1.1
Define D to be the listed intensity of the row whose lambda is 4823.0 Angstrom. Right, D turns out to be 22.35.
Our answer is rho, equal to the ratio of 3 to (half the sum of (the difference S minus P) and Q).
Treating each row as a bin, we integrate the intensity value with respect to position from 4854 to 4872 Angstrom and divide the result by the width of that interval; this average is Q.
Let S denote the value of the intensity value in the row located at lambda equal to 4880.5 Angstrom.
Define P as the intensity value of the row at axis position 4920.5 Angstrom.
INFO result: 0.34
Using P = 20.55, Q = 16.8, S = 21.63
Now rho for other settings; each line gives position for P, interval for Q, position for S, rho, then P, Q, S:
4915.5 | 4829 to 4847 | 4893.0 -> 0.44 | 19.47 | 18.2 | 14.74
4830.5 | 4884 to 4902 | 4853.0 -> 0.94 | 20.68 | 16.8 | 10.18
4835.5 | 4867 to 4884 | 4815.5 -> 0.30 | 17.31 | 17.7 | 19.99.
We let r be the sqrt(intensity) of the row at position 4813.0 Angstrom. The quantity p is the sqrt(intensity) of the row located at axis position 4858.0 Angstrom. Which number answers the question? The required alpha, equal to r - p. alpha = 0.23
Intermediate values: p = 3.9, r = 4.14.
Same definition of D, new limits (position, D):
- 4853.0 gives 10.18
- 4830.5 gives 20.68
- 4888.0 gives 16.73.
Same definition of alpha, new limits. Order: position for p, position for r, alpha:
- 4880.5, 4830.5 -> -0.10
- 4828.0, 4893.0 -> -0.52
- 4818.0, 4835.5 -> -0.23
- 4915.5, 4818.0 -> -0.03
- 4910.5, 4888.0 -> 0.13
